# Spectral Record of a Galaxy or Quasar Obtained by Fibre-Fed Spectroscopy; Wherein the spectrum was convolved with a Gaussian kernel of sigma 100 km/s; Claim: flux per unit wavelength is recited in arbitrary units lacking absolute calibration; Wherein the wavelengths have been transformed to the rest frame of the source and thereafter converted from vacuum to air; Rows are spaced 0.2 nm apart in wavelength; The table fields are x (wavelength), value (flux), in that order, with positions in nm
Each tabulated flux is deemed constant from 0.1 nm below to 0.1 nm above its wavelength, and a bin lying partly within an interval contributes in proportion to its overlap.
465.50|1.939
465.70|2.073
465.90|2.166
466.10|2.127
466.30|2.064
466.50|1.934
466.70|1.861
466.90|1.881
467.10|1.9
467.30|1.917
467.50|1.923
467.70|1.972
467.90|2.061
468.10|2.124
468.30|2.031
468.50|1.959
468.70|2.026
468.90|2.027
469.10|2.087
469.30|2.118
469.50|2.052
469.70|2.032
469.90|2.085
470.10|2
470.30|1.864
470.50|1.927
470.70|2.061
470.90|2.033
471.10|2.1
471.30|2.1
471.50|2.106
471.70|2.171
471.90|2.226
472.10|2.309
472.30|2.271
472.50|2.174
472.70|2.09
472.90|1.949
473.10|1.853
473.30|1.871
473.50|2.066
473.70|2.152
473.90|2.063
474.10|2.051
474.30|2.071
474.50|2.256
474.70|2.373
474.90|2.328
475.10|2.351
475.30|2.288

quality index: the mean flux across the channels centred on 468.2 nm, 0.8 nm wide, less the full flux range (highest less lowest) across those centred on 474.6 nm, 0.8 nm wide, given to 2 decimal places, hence 1.74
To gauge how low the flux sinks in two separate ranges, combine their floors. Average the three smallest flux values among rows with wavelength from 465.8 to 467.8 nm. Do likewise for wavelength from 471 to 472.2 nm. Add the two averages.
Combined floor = 3.98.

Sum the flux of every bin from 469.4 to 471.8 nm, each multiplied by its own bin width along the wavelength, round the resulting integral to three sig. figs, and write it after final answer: 4.91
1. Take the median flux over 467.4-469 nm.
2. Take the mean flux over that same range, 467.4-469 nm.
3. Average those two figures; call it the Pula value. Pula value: 2.02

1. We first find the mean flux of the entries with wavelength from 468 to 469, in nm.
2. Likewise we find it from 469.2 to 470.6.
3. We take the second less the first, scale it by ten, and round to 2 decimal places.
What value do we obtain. -0.22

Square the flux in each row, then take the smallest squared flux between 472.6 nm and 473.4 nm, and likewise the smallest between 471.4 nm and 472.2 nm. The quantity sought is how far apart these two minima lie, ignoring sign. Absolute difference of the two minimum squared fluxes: 1.0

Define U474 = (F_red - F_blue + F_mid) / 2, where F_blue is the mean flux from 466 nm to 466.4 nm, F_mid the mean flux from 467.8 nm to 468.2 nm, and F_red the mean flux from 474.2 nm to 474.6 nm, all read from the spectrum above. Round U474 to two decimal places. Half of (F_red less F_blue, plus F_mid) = 1.08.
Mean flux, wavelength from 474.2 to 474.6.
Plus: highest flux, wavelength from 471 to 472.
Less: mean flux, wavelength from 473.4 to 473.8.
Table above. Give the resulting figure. 2.28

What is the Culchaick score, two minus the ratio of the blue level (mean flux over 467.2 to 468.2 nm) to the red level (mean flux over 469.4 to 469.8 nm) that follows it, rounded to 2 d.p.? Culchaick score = 1.02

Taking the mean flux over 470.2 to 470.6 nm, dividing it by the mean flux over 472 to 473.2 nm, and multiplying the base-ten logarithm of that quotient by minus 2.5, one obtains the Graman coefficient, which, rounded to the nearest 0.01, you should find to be 0.12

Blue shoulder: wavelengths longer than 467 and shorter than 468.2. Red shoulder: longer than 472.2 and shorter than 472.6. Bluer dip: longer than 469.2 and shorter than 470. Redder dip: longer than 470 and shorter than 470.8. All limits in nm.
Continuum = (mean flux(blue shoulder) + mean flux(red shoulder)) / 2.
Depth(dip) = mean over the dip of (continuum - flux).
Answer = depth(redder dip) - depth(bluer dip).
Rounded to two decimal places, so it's 0.11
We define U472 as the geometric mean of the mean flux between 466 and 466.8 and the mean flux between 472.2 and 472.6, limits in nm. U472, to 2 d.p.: 2.11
